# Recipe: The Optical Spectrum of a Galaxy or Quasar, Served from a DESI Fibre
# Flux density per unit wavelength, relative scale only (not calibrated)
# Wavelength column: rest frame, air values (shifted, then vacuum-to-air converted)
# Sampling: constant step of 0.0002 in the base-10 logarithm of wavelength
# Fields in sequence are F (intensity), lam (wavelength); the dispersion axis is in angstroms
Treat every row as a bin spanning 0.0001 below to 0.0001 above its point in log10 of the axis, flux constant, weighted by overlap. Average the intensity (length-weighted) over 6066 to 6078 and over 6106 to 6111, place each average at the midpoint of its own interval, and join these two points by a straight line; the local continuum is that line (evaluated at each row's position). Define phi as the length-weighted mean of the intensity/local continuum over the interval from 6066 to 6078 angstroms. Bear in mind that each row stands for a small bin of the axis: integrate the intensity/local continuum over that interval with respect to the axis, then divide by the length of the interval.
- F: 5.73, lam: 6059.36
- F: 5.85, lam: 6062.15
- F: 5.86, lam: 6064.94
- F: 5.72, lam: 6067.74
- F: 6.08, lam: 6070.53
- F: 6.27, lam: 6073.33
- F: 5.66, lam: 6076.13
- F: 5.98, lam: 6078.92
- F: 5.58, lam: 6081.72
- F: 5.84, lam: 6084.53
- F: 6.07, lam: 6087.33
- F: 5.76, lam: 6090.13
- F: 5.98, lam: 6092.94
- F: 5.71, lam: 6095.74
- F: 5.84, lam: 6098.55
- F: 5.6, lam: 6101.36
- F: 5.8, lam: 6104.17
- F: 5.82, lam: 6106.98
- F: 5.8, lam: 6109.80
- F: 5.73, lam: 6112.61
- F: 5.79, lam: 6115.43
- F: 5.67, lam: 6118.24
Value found 1.00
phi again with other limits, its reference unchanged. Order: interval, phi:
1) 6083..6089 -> 1.01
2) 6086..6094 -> 1.01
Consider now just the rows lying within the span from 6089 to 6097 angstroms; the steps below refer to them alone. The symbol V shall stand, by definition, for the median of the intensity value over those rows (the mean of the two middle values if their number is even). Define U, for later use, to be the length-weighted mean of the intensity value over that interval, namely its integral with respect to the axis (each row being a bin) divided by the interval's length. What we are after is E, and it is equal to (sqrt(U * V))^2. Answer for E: 33.5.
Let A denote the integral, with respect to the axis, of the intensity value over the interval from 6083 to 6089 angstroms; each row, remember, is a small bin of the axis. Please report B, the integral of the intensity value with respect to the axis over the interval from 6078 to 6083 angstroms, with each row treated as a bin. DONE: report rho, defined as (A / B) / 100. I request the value 0.0124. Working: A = 35.6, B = 28.8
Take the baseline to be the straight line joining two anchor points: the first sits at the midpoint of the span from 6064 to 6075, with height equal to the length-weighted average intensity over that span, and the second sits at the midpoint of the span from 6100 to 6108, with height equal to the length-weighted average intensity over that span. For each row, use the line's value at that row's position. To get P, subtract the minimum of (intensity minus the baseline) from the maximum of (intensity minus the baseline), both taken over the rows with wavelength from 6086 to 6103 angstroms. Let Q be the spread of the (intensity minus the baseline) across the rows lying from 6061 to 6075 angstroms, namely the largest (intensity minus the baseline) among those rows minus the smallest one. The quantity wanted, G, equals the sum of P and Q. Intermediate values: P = 0.4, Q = 0.59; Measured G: 1.0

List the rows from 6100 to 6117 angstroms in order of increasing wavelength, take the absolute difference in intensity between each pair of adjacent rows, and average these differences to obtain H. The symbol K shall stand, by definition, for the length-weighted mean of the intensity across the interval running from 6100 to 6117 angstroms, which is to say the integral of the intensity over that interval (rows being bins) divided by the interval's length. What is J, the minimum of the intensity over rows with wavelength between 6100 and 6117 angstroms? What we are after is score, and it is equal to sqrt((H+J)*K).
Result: 5.72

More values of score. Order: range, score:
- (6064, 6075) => 5.96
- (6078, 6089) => 5.87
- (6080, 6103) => 5.81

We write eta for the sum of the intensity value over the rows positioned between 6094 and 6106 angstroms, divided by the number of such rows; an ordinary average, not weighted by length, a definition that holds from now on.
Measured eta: 5.74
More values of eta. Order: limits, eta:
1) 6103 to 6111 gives 5.81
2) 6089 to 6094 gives 5.87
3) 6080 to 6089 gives 5.83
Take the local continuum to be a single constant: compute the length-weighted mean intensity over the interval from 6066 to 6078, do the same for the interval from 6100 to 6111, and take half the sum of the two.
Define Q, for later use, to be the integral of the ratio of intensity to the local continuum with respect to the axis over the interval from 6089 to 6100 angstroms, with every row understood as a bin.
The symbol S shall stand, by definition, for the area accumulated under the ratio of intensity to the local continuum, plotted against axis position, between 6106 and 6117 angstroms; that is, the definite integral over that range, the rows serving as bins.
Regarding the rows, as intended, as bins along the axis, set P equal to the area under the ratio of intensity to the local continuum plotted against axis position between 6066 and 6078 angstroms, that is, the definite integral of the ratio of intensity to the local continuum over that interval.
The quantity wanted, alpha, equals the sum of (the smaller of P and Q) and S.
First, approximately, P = 12.2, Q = 11.0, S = 10.9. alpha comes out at 21.8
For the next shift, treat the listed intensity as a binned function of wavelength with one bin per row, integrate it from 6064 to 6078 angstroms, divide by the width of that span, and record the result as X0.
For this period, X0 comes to 5.92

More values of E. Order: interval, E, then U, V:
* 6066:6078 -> 35.0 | 5.93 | 5.90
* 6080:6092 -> 33.8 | 5.82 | 5.80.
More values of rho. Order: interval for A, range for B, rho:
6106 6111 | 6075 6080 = 0.0100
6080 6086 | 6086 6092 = 0.0097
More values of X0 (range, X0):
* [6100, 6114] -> 5.75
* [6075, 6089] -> 5.83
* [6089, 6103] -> 5.78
